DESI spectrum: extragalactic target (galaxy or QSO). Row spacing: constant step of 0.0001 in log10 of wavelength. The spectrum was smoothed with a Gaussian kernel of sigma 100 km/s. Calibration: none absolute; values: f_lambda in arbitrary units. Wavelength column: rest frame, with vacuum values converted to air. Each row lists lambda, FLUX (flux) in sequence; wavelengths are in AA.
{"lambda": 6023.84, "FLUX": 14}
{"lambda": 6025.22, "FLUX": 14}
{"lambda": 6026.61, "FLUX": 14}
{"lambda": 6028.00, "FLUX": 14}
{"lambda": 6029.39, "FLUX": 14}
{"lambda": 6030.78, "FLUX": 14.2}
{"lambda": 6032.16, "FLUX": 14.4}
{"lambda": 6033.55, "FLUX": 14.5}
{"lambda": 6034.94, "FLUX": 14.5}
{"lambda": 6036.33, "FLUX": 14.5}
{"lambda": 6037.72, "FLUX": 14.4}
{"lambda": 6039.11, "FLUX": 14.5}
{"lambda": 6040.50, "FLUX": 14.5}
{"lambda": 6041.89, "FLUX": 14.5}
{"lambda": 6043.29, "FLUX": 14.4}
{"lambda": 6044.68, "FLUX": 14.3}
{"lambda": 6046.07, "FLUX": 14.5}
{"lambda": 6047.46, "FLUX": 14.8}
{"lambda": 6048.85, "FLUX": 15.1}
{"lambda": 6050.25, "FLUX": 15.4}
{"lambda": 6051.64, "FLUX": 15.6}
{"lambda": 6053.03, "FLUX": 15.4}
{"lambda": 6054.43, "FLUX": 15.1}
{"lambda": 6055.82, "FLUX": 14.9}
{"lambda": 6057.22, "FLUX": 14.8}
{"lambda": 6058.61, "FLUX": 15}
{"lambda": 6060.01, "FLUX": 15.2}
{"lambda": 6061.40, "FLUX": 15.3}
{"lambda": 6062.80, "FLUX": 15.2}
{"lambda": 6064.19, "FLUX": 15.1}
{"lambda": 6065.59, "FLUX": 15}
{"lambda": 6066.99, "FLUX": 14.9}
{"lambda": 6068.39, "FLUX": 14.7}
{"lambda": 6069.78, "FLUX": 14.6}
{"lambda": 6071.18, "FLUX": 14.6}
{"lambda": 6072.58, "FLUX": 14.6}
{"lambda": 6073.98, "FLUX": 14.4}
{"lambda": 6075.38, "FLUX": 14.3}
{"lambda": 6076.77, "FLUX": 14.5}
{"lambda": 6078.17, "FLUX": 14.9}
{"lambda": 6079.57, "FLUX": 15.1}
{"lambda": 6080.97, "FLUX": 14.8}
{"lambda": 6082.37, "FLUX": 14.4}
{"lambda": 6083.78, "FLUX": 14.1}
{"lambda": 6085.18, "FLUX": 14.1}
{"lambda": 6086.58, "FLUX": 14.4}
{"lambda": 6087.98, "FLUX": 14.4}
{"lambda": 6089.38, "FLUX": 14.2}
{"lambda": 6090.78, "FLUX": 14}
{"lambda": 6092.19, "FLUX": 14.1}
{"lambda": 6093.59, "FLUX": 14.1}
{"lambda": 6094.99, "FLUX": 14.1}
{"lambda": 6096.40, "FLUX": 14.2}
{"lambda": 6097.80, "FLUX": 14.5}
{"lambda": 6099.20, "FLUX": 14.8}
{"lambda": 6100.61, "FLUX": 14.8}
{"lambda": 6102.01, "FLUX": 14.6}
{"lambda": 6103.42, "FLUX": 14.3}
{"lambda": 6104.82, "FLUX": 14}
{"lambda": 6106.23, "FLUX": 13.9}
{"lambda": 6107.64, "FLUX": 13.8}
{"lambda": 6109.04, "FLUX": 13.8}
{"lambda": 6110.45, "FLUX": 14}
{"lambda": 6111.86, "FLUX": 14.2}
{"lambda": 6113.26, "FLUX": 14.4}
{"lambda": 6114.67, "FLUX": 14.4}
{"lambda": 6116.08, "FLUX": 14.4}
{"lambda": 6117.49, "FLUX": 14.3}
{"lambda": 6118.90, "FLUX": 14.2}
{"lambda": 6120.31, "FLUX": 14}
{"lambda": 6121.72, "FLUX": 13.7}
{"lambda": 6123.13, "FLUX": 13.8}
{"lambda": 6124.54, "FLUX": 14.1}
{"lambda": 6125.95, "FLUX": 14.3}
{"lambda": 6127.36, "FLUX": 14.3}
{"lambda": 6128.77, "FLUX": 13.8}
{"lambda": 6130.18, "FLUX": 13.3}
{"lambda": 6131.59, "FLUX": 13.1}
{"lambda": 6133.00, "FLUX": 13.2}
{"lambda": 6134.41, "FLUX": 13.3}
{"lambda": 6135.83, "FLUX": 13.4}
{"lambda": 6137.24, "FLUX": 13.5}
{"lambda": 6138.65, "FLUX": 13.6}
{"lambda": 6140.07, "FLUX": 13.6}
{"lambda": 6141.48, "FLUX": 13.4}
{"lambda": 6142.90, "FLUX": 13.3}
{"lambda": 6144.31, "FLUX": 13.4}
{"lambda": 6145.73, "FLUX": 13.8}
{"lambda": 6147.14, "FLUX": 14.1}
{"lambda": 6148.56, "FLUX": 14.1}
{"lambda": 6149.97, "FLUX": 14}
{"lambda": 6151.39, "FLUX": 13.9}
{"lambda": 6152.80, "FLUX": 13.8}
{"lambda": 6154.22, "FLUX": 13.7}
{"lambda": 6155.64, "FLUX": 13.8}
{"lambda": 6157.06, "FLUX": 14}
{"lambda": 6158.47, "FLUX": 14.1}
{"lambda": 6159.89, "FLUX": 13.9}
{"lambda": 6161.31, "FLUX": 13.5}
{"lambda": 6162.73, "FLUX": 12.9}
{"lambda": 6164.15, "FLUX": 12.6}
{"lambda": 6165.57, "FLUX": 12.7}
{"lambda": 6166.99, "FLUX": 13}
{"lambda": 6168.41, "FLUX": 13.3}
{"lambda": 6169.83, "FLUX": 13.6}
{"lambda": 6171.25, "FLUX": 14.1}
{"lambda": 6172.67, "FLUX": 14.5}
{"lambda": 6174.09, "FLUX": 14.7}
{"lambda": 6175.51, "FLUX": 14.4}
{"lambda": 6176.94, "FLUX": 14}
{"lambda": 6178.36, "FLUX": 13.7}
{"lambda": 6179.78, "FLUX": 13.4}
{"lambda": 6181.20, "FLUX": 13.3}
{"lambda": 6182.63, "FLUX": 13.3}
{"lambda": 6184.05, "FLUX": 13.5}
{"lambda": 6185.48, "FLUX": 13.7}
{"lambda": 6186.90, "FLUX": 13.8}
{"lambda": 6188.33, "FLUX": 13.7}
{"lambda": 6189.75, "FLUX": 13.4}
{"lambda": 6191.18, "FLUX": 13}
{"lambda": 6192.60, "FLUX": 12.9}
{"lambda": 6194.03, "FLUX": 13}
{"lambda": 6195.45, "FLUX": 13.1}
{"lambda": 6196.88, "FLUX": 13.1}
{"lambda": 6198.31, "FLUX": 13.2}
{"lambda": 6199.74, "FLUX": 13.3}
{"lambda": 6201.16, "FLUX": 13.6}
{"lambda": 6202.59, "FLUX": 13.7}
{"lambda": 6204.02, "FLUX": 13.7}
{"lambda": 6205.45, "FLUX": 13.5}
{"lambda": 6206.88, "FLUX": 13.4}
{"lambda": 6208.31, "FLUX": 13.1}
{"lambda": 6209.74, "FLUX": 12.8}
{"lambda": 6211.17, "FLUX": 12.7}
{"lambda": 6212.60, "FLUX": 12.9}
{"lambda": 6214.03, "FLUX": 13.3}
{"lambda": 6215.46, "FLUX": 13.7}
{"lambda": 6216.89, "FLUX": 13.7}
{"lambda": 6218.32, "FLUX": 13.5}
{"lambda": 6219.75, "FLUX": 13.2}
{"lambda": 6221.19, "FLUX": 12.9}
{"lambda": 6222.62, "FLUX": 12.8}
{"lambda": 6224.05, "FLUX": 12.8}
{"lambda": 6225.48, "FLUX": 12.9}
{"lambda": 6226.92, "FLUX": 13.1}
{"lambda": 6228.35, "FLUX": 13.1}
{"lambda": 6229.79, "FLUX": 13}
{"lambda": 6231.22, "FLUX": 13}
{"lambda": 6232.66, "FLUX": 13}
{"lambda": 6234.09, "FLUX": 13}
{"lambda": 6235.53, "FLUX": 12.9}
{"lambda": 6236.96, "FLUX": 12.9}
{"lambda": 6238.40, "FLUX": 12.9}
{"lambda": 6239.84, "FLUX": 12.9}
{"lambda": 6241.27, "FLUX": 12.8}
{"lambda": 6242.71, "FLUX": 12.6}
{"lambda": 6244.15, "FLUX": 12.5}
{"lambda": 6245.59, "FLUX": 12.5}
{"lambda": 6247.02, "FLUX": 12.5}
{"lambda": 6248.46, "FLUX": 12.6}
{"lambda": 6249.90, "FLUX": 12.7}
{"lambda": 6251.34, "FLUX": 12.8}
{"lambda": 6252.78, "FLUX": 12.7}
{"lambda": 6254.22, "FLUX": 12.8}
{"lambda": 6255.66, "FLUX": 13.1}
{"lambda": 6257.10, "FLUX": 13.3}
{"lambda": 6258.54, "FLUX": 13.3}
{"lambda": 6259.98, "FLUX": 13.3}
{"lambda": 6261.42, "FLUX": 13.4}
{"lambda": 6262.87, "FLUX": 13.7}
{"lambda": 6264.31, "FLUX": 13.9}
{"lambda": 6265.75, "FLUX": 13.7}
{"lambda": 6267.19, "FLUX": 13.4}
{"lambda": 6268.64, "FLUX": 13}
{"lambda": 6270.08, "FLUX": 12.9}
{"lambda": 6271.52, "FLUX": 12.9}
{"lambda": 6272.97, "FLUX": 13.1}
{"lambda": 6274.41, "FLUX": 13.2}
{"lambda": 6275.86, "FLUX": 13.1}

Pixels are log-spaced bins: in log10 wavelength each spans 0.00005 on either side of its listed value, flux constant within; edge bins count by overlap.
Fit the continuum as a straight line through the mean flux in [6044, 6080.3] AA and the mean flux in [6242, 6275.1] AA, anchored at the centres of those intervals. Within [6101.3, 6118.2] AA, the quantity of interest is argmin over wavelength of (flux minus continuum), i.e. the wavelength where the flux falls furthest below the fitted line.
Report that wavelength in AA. 6107.64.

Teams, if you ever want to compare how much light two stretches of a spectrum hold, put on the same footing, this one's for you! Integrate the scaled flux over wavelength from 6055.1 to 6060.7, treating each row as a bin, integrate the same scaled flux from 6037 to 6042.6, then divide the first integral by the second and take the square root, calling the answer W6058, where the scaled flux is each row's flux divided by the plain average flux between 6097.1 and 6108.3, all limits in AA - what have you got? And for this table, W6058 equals 1.02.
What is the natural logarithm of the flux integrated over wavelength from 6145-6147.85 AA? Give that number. 3.68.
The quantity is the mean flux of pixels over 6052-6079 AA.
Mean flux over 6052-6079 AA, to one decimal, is 14.9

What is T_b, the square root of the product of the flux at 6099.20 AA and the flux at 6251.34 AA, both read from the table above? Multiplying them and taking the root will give 13.76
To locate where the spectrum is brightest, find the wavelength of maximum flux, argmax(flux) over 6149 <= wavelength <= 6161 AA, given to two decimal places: 6158.47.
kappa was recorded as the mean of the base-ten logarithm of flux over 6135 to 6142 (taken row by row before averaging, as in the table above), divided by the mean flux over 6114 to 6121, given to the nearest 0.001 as 0.079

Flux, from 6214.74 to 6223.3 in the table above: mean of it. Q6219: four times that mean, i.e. 53.2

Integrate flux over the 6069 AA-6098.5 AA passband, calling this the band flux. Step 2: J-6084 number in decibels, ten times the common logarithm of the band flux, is 26.3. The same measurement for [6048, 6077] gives 26.4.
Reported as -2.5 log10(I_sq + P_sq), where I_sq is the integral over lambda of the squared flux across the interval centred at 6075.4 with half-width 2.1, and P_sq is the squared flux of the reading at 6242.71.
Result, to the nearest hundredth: -7.53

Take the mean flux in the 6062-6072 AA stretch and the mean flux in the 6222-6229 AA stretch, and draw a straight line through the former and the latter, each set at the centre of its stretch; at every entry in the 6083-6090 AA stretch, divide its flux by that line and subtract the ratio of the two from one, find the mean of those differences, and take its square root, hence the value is 0.16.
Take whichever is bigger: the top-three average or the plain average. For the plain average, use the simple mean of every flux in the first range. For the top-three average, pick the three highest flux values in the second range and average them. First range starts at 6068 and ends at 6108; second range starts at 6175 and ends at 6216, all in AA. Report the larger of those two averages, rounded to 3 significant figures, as 14.4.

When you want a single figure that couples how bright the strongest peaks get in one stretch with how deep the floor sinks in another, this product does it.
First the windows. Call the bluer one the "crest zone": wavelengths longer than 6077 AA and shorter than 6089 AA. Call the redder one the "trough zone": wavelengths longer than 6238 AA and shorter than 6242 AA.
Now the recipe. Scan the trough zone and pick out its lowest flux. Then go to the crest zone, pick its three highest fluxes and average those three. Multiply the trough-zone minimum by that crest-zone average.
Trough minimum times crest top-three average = 191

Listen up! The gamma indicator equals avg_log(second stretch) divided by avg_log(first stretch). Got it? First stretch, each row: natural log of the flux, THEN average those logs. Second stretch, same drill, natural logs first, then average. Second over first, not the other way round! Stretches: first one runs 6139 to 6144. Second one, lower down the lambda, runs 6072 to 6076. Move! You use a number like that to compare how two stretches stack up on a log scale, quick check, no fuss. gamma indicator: 1.03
